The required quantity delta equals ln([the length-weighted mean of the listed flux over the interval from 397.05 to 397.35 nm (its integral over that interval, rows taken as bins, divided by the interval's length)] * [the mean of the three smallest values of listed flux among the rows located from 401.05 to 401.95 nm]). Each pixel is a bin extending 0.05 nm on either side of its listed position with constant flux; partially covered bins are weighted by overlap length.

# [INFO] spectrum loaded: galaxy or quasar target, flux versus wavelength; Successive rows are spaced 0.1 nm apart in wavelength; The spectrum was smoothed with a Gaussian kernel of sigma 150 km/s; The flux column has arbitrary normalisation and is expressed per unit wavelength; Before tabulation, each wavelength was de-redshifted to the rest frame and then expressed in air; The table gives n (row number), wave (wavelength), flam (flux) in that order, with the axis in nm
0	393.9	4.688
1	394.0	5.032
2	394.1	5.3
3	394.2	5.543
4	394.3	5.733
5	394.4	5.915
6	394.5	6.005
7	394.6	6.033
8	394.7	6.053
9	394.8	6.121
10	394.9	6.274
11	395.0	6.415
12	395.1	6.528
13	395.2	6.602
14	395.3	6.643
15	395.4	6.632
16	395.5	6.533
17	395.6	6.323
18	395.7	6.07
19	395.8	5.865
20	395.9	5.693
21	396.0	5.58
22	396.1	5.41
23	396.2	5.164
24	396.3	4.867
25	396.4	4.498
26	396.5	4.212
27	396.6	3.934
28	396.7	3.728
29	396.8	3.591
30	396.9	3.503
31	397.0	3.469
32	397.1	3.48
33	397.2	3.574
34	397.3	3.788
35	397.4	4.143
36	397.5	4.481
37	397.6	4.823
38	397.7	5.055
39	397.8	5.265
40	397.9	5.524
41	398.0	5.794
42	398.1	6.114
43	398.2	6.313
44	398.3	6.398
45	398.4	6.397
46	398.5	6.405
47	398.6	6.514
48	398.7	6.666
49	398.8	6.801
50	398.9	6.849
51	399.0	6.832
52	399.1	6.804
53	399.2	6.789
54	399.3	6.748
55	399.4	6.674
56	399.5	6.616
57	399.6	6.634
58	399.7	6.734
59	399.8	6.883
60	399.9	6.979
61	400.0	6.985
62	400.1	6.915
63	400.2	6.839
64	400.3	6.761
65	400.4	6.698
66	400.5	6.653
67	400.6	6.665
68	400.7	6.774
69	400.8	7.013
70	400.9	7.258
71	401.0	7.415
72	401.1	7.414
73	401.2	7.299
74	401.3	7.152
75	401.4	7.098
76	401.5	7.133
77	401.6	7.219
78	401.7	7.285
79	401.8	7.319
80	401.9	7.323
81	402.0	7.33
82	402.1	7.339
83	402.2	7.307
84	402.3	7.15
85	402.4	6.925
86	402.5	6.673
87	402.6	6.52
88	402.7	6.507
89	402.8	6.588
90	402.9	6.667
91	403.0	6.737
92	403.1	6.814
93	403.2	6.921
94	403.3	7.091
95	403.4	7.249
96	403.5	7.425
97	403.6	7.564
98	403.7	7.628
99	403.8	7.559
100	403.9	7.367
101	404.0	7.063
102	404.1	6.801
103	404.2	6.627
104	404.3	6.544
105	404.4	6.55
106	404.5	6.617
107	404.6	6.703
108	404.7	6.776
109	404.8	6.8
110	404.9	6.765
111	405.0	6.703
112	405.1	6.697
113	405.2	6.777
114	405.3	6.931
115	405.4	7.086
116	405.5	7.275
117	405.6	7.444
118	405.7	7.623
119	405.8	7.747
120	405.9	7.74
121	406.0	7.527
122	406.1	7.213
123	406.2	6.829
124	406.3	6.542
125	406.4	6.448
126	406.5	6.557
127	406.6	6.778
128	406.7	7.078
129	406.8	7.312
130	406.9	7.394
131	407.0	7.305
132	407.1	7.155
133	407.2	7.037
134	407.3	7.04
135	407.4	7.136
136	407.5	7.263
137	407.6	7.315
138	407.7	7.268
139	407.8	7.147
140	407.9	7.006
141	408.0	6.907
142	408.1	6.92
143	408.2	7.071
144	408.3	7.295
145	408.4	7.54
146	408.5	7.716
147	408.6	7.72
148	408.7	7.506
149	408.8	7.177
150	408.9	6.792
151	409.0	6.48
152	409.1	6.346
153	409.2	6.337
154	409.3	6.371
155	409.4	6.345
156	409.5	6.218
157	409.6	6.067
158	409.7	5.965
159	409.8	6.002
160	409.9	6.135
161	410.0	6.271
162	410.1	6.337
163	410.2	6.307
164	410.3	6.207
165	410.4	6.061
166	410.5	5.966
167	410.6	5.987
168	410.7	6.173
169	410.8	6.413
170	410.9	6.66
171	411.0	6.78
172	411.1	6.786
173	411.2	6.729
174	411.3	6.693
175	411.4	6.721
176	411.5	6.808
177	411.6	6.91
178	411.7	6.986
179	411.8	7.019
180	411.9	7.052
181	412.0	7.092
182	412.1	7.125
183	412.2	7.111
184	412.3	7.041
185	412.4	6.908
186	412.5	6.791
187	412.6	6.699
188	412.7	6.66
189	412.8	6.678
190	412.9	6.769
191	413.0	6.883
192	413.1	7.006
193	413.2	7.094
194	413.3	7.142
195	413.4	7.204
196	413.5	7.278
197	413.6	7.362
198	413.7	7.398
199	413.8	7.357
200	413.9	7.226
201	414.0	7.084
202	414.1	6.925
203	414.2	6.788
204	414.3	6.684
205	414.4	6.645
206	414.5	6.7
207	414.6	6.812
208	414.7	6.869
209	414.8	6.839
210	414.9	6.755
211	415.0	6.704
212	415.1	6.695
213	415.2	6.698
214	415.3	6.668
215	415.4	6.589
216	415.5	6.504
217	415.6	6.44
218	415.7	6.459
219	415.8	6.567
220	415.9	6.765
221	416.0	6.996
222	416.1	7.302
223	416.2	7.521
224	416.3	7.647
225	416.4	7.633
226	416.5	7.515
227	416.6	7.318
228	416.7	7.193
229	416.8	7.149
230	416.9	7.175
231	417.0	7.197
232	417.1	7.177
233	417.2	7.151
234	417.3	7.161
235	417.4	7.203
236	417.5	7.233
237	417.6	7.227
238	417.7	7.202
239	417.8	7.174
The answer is 3.25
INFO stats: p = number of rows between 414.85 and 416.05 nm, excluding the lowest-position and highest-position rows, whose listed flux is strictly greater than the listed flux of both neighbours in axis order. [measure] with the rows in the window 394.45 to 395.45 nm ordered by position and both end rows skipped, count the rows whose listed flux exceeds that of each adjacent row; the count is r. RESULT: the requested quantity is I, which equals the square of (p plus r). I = 4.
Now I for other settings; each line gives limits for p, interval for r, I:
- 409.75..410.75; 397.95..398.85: 4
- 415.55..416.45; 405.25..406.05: 4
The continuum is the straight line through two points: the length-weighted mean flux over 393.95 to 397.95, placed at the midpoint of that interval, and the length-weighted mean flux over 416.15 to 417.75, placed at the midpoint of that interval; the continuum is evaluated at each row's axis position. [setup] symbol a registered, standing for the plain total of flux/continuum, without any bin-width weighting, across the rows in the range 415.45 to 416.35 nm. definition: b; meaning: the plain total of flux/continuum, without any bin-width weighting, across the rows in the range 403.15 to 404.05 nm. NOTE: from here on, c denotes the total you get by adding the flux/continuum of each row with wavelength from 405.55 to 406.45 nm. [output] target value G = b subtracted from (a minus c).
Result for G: -12.8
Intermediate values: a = 8.6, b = 11.0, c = 10.5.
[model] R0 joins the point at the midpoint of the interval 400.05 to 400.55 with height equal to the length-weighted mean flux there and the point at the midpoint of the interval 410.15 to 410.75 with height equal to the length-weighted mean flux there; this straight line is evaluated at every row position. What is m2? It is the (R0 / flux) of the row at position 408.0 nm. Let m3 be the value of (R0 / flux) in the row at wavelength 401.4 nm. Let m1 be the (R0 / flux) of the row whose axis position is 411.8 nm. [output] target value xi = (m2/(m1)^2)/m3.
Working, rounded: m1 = 0.86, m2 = 0.91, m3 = 0.94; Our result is 1.30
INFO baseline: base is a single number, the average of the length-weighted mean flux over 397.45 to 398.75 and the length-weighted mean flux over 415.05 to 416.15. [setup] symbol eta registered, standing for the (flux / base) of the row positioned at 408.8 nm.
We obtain 1.15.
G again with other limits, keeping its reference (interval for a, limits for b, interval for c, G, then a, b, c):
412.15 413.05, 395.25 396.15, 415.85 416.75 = -10.7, 9.0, 10.5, 9.1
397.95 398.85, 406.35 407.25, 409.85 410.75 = -7.9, 10.5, 10.0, 8.3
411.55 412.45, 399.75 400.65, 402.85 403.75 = -12.3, 9.3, 10.9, 10.8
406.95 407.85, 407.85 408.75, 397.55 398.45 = -9.5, 10.2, 10.2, 9.5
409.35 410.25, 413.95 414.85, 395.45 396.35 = -10.1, 8.4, 8.7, 9.9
